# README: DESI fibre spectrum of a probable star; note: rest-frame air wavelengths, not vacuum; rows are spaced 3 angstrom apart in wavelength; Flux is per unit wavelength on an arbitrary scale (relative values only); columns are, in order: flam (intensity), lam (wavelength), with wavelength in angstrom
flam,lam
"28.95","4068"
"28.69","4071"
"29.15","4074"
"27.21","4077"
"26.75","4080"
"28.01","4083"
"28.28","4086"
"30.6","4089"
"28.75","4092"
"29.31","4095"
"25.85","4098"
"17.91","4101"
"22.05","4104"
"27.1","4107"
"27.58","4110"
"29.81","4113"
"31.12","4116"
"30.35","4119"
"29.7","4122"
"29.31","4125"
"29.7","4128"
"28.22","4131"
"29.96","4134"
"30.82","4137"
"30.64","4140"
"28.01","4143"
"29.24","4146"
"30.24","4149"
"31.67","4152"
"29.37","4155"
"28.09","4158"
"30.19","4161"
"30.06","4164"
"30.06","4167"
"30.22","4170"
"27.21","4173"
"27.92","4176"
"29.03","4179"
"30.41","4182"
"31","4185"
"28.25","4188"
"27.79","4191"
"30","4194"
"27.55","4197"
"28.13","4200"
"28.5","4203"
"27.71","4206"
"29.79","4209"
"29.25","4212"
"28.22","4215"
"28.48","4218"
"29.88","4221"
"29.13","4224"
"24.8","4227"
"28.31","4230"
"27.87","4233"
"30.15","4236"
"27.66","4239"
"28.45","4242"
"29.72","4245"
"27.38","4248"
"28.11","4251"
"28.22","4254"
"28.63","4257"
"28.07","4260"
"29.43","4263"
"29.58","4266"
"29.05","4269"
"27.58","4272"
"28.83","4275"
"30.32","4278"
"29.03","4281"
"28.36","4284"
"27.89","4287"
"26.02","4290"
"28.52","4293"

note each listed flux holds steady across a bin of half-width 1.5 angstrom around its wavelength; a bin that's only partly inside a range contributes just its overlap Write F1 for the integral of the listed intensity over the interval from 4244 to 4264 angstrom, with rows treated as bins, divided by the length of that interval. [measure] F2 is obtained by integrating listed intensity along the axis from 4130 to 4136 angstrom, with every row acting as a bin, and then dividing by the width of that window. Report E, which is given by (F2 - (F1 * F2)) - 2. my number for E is -807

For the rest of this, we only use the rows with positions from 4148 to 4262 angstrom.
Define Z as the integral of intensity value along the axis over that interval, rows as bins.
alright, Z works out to 3286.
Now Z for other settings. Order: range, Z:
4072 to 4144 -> 2029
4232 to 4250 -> 514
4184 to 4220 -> 1033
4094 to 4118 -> 633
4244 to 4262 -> 510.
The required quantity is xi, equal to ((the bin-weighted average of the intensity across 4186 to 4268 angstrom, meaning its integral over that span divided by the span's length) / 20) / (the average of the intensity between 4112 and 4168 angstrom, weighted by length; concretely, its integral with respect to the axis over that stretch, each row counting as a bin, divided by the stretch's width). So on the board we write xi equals 0.0478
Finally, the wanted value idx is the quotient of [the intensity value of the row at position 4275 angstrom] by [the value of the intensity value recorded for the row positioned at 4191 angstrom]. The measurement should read 1.04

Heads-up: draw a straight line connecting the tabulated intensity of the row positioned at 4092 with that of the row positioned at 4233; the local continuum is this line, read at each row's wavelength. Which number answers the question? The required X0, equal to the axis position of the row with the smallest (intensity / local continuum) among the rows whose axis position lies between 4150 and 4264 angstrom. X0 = 4227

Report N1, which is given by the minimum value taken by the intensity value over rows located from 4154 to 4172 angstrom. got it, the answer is 28.09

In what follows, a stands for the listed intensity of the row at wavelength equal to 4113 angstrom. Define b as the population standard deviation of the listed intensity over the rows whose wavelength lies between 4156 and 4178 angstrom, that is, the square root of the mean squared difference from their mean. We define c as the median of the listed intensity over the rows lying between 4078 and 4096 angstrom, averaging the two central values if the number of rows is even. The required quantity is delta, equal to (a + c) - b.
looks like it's 57.1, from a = 29.81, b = 1.21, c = 28.5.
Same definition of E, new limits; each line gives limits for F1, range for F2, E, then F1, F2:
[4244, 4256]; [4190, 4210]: -780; 28.3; 28.5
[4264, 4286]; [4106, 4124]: -822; 29.0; 29.3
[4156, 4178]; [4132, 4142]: -852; 29.1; 30.2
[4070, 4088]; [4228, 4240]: -770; 28.1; 28.4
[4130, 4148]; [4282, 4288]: -807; 29.5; 28.2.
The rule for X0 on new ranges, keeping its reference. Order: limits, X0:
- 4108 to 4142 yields 4110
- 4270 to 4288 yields 4272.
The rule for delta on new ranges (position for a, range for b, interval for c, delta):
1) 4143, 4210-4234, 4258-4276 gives 55.5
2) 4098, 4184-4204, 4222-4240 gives 52.8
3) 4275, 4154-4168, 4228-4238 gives 56.4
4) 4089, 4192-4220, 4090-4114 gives 57.1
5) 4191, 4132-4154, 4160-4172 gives 56.8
